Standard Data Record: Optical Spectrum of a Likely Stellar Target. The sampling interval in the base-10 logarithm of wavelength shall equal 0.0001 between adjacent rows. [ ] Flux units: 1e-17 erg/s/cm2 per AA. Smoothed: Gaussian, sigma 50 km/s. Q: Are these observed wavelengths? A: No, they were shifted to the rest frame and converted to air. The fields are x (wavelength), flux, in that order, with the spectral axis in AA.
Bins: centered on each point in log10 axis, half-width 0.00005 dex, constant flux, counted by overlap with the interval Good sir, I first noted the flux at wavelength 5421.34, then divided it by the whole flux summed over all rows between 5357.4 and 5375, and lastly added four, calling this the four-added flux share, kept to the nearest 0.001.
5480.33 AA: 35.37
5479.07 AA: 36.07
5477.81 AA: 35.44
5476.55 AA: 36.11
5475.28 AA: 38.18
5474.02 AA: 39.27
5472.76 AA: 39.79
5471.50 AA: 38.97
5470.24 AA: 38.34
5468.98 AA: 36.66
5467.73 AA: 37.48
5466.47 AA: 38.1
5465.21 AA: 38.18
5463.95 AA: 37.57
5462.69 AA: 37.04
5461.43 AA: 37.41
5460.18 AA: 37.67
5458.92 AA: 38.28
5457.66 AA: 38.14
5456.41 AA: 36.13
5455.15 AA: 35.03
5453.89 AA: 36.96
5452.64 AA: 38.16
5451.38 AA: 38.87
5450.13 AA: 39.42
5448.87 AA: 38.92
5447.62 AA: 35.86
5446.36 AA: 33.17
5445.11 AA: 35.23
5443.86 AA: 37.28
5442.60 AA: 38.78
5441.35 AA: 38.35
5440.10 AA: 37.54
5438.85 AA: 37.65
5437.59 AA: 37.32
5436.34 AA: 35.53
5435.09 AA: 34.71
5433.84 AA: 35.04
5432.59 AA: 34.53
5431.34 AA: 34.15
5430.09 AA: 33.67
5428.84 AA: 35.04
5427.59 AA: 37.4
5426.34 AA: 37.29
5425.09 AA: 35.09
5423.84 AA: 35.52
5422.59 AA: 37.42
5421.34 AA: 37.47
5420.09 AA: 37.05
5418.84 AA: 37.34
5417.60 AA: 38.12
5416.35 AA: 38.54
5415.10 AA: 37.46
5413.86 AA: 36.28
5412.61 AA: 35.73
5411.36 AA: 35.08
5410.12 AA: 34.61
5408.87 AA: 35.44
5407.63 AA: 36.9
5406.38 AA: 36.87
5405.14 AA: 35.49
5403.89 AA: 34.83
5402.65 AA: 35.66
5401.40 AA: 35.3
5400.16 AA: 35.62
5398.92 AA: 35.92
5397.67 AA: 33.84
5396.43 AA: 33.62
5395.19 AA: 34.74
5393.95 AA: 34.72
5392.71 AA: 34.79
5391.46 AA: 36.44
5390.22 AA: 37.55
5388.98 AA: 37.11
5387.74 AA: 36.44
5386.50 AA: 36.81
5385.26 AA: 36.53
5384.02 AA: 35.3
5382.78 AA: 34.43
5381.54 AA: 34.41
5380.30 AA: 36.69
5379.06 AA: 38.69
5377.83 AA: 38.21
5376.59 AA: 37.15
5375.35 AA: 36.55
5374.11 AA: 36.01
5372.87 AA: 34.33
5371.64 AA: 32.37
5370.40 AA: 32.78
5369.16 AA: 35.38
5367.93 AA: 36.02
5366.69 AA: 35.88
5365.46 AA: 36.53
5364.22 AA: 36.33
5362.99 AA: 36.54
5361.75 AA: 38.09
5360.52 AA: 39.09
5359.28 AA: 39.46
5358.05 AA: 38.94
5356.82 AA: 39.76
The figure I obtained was 4.074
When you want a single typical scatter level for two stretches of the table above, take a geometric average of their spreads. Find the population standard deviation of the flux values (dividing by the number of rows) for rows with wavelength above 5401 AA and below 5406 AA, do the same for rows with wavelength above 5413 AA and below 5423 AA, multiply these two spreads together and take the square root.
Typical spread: 0.44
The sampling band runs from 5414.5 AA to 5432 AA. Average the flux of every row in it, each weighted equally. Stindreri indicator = 36.5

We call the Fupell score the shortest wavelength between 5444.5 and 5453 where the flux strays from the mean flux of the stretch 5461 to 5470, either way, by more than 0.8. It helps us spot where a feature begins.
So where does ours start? 5445.11 AA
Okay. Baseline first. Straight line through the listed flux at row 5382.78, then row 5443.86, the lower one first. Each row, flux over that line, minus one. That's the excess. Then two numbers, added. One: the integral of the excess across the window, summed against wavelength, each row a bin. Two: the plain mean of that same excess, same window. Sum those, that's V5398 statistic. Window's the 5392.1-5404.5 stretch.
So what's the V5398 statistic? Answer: -0.10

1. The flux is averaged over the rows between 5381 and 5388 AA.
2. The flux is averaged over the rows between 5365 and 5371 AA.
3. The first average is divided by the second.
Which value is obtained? 1.009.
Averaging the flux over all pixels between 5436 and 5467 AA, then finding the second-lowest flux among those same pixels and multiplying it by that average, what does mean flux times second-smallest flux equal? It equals 1307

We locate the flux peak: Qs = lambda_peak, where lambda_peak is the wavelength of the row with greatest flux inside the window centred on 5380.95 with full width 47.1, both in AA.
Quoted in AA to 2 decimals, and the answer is 5359.28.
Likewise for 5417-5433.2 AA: 5417.60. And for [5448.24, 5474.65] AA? 5472.76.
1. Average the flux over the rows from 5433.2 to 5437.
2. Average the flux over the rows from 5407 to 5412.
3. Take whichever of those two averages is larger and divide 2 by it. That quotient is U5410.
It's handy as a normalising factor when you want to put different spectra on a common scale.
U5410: 0.0563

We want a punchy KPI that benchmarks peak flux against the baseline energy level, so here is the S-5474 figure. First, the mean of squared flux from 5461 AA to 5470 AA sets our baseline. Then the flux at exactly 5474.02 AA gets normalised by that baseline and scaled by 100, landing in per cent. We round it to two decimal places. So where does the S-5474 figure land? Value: 2.79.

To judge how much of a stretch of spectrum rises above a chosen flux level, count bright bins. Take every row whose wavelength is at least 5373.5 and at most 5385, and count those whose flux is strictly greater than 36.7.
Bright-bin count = 3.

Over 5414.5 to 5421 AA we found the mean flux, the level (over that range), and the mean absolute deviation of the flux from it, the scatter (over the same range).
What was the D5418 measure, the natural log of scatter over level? -4.3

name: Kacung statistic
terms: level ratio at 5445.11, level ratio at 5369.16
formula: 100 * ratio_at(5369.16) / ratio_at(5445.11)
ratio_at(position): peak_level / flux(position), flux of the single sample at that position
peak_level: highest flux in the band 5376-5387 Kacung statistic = 100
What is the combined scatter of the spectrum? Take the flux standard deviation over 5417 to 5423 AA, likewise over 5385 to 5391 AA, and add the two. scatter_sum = 0.8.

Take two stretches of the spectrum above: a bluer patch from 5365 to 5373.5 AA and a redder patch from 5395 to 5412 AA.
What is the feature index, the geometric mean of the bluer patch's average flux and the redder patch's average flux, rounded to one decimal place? 35.0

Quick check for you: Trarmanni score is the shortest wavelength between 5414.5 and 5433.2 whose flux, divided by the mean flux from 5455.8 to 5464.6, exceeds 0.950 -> 5415.10 AA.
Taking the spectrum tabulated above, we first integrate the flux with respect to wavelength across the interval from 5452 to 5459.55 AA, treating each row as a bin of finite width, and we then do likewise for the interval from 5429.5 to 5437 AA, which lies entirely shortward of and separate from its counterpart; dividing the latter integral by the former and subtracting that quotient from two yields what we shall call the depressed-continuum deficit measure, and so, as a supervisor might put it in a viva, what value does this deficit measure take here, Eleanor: 1.07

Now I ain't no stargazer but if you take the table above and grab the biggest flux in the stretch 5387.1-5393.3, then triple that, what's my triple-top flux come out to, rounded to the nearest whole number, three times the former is 113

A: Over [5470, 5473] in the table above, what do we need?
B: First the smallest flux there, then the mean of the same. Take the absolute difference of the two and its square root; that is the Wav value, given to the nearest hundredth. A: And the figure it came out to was 0.83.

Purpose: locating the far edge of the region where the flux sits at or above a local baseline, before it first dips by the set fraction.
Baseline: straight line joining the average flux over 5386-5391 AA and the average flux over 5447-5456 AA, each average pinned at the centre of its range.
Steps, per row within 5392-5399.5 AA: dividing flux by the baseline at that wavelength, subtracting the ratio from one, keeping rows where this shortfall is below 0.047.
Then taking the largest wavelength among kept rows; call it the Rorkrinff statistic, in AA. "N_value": 5398.92 AA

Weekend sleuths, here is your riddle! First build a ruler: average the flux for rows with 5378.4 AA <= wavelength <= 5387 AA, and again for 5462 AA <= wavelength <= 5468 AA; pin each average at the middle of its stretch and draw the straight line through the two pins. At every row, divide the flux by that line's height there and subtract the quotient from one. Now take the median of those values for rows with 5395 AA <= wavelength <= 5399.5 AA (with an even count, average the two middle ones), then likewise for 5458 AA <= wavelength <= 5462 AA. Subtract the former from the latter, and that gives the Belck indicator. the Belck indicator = -0.06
